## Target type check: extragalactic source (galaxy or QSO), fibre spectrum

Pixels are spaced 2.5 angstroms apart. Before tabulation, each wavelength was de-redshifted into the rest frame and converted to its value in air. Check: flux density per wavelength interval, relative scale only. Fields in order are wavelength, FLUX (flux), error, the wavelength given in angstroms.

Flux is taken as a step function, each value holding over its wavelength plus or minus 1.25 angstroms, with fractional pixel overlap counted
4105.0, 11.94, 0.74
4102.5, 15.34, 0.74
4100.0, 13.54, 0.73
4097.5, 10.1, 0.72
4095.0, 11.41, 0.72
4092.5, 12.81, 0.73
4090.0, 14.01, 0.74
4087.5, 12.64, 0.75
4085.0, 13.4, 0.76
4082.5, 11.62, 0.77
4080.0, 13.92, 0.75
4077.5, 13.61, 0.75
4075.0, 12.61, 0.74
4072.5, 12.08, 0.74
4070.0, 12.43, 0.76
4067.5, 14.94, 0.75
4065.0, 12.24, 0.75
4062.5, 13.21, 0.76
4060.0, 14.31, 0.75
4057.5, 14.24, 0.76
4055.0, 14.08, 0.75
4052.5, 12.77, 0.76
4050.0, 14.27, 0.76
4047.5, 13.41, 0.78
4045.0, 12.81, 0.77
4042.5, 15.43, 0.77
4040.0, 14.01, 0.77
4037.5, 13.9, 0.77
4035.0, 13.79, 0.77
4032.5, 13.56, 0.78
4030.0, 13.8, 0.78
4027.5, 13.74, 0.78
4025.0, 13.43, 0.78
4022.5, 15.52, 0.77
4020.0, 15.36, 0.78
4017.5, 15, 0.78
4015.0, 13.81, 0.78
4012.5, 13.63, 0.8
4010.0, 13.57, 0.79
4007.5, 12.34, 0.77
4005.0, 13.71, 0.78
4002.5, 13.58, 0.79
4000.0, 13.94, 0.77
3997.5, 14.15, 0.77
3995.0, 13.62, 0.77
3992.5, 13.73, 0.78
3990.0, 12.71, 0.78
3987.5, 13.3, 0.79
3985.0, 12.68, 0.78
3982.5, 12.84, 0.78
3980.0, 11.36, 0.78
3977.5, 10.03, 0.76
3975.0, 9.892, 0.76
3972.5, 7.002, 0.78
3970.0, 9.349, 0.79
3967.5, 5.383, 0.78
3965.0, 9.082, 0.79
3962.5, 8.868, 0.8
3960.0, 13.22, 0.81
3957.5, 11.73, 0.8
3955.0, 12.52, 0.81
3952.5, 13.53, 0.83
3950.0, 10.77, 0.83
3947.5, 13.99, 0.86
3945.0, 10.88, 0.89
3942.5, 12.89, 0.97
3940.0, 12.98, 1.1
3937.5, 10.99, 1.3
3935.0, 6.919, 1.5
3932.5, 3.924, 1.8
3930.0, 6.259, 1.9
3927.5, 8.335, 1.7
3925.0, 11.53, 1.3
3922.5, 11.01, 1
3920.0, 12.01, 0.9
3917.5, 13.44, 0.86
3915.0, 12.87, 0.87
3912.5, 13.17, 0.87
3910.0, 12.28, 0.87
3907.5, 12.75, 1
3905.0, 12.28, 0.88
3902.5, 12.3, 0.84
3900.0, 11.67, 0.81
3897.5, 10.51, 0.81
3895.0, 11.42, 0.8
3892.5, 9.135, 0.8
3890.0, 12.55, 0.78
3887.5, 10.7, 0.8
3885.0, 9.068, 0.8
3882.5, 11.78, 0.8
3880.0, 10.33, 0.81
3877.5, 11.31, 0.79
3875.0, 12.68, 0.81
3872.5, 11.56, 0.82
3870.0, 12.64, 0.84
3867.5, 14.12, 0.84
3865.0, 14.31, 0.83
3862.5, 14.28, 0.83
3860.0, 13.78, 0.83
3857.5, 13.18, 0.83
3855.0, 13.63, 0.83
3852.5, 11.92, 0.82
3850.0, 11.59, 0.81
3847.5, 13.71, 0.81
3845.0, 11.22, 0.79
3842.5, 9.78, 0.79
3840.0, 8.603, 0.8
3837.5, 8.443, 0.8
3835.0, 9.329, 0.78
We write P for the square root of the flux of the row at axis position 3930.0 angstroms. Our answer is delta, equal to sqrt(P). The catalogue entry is 1.58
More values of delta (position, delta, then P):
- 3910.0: 1.87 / 3.5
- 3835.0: 1.75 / 3.1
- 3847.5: 1.92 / 3.7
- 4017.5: 1.97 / 3.9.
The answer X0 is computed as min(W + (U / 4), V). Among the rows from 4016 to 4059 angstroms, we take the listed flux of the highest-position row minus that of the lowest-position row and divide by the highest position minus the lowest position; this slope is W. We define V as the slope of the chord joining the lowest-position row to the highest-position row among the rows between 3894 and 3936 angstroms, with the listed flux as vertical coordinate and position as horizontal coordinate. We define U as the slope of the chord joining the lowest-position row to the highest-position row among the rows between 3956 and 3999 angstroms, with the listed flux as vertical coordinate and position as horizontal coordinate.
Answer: -0.11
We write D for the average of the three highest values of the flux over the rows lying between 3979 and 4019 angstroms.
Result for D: 14.4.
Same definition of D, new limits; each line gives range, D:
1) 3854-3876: 14.2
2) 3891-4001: 14.0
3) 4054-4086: 14.5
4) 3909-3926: 13.2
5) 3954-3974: 12.5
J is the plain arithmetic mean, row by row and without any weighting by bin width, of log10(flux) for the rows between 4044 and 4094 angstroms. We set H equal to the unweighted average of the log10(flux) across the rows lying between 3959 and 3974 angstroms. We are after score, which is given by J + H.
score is 2.05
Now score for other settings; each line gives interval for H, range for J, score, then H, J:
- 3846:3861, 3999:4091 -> 2.25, 1.11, 1.13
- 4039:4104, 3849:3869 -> 2.25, 1.12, 1.12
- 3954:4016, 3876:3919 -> 2.13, 1.06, 1.06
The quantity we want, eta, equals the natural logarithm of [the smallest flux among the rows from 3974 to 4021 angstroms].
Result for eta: 2.29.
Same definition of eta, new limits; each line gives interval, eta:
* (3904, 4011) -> 1.37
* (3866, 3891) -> 2.20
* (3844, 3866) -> 2.42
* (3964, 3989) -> 1.68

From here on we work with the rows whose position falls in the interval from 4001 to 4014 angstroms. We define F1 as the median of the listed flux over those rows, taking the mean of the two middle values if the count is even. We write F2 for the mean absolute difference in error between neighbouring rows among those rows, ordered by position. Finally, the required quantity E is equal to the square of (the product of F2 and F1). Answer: 0.029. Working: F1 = 13.6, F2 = 0.0125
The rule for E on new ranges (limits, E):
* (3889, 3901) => 0.007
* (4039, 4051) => 0.011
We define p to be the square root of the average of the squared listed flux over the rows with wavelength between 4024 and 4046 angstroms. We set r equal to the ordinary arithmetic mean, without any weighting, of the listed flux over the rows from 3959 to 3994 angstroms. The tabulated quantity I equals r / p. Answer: 0.77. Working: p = 13.8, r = 10.7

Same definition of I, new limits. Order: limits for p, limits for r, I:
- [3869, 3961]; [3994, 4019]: 1.20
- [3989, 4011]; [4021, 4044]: 1.05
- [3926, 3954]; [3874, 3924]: 1.10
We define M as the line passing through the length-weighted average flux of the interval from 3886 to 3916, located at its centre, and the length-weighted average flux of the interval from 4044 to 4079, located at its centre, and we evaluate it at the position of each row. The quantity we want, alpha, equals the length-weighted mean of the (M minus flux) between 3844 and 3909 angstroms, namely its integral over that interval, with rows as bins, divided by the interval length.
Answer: -0.6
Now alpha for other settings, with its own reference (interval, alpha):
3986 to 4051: -0.9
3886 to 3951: 0.9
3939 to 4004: 0.8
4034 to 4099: 0.2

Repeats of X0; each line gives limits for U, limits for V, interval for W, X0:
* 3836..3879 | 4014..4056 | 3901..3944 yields 0.01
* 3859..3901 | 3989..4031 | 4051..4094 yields -0.01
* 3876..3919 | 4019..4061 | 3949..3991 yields -0.03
